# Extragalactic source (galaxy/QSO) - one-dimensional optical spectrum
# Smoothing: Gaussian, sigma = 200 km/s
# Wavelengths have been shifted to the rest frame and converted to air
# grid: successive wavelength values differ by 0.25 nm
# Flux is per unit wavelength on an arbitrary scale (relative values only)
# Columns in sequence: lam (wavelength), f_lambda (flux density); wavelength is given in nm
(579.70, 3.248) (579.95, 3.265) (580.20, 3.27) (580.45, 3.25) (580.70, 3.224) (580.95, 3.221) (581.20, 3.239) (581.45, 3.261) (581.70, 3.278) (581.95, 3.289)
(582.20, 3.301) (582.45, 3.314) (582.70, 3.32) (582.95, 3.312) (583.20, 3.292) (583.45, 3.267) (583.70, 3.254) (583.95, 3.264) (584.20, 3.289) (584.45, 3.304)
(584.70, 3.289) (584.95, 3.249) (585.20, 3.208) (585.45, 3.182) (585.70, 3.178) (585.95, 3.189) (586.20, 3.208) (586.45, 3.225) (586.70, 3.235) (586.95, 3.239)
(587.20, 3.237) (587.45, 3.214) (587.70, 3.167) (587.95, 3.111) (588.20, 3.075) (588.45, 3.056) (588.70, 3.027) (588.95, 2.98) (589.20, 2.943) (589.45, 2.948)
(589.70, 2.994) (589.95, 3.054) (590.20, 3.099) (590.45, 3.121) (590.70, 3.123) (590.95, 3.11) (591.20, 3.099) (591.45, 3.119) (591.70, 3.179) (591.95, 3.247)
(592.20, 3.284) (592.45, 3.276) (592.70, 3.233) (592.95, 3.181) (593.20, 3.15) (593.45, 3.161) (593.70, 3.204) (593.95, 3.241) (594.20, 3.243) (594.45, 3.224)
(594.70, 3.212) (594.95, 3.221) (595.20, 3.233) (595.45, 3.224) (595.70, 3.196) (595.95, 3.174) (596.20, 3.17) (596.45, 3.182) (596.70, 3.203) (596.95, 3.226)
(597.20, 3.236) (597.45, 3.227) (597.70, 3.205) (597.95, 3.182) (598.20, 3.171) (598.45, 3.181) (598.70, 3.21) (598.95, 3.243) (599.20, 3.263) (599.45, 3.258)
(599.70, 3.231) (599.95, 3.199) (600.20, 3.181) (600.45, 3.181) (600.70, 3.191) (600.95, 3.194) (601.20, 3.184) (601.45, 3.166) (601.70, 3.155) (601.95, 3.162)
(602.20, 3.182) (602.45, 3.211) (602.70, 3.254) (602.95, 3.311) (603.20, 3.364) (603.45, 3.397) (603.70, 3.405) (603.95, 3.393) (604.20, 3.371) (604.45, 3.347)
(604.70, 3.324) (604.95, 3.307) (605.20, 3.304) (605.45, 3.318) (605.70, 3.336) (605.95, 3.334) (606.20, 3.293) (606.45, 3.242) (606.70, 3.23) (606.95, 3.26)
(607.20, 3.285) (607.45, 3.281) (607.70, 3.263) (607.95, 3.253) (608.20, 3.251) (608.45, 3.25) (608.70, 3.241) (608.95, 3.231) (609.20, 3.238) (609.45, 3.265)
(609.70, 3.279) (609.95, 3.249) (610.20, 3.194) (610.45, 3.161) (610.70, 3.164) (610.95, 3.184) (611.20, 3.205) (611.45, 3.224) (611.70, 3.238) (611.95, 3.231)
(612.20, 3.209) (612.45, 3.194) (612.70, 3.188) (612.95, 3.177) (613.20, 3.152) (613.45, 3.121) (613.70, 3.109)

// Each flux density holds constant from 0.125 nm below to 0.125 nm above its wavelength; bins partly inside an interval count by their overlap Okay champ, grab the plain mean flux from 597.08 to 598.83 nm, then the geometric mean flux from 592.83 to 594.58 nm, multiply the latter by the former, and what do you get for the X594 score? 10.2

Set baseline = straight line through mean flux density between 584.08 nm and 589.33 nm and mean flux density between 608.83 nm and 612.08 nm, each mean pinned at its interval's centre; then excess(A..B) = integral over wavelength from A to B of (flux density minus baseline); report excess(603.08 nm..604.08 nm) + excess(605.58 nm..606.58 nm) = 0.27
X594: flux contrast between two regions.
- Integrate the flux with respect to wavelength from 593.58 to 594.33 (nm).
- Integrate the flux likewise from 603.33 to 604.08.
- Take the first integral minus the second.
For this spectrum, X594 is -0.13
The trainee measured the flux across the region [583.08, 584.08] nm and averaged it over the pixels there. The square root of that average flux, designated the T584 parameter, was 1.81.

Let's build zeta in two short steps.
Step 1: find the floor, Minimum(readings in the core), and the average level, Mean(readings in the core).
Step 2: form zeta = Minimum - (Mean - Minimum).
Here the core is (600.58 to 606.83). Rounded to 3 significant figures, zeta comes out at 3.03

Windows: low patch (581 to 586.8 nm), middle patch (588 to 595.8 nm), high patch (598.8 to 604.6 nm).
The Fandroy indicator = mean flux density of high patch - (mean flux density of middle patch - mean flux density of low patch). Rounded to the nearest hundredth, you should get 3.37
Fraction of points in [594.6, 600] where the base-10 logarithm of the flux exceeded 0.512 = 0.1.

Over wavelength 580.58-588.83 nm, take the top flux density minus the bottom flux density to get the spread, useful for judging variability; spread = 0.293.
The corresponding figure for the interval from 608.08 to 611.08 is 0.118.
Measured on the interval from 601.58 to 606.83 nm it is 0.250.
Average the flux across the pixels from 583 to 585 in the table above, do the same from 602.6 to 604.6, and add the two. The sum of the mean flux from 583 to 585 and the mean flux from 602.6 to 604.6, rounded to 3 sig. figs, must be 6.63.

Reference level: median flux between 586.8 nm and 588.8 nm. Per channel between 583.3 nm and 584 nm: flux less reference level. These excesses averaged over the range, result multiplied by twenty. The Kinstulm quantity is 2.5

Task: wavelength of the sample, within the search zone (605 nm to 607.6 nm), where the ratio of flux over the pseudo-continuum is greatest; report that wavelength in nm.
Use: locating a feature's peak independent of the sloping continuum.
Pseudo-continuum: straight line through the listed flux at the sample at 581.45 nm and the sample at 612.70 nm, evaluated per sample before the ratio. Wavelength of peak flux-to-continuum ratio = 605.70 nm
